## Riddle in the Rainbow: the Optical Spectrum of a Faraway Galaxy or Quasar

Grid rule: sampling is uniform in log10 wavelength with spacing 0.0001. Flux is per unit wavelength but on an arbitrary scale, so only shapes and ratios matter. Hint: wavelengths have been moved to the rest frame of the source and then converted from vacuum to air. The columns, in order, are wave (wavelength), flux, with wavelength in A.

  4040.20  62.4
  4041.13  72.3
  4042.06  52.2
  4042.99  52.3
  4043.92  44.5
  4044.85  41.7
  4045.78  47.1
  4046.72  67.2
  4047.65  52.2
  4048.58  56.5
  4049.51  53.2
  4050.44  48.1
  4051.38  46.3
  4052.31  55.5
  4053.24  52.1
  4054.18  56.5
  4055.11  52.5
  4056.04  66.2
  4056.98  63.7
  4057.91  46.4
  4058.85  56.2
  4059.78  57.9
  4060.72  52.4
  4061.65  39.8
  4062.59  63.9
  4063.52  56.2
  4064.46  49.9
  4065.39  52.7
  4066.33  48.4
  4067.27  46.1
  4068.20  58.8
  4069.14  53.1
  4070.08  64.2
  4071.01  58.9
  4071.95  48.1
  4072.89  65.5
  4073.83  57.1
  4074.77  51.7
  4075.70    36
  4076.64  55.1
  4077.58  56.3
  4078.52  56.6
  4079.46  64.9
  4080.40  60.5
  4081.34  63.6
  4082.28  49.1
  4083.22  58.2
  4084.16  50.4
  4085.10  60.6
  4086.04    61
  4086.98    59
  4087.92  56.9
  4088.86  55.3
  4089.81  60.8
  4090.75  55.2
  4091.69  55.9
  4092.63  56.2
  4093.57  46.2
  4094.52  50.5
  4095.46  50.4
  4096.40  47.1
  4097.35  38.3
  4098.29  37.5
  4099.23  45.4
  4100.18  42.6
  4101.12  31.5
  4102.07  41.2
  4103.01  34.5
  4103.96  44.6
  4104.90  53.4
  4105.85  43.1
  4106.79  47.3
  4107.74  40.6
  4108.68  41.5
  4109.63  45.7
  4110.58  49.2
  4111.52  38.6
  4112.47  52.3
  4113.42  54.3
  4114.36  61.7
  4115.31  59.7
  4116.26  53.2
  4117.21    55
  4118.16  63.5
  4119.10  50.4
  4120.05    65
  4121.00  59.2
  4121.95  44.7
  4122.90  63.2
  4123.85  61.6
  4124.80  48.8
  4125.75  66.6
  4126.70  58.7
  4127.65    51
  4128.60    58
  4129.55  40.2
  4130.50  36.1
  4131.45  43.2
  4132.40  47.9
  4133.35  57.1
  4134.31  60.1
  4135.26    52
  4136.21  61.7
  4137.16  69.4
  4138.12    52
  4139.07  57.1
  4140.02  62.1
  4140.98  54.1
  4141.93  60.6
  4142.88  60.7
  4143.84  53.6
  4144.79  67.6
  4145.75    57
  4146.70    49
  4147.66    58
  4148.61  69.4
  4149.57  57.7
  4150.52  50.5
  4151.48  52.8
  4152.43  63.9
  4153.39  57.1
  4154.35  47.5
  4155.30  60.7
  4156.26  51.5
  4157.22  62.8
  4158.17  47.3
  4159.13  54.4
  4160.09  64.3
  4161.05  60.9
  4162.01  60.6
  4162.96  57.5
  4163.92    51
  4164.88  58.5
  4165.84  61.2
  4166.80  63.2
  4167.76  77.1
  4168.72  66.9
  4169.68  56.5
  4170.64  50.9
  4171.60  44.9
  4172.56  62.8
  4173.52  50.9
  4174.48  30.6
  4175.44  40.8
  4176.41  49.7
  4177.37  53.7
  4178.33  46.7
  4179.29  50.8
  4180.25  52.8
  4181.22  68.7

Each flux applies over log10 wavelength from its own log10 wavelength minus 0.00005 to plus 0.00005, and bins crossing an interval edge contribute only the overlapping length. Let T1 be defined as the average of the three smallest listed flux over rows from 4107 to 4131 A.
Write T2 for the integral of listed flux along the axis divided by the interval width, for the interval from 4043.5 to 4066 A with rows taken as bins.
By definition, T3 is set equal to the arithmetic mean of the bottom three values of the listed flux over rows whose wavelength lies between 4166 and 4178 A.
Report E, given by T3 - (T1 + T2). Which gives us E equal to -52.8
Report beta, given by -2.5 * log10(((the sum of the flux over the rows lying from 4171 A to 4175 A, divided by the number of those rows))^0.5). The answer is -2.09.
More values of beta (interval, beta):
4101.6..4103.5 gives -1.97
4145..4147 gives -2.16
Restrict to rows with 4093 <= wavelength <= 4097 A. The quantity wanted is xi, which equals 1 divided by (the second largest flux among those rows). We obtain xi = 0.0198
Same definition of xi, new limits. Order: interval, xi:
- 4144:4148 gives 0.0172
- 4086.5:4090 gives 0.0169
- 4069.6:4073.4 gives 0.0156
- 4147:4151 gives 0.0172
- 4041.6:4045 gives 0.0192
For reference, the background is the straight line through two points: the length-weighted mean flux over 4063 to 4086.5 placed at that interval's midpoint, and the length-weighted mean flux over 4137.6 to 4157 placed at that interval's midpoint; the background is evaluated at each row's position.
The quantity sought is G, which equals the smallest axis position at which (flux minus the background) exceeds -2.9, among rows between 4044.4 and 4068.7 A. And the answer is 4046.72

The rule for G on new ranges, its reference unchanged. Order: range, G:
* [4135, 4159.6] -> 4136.21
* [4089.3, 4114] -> 4089.81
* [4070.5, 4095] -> 4071.01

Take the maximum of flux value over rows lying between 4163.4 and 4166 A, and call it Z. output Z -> 61.2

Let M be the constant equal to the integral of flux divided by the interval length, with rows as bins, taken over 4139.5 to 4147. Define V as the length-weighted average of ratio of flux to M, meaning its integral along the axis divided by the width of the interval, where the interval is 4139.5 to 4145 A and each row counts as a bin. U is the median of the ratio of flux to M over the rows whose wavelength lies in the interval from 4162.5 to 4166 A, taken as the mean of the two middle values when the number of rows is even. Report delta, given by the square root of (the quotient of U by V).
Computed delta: 0.99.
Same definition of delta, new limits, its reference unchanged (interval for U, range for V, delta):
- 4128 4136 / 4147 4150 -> 0.91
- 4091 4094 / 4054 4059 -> 0.99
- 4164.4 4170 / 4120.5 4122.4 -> 1.09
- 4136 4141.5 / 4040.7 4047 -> 1.05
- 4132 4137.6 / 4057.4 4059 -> 1.08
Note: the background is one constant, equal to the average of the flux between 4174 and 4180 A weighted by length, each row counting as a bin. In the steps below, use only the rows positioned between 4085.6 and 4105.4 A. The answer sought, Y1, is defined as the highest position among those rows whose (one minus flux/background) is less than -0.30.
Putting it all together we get 4089.81 A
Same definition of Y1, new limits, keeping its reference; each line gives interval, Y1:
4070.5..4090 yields 4089.81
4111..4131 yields 4125.75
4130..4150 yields 4148.61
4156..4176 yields 4172.56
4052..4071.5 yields 4070.08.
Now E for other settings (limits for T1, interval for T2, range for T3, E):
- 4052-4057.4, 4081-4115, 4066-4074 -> -55.3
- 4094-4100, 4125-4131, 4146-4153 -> -41.3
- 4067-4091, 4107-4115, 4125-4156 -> -51.8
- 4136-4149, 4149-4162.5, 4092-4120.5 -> -73.7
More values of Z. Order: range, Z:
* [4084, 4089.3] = 61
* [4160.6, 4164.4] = 60.9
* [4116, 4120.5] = 65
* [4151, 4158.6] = 63.9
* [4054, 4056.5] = 66.2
